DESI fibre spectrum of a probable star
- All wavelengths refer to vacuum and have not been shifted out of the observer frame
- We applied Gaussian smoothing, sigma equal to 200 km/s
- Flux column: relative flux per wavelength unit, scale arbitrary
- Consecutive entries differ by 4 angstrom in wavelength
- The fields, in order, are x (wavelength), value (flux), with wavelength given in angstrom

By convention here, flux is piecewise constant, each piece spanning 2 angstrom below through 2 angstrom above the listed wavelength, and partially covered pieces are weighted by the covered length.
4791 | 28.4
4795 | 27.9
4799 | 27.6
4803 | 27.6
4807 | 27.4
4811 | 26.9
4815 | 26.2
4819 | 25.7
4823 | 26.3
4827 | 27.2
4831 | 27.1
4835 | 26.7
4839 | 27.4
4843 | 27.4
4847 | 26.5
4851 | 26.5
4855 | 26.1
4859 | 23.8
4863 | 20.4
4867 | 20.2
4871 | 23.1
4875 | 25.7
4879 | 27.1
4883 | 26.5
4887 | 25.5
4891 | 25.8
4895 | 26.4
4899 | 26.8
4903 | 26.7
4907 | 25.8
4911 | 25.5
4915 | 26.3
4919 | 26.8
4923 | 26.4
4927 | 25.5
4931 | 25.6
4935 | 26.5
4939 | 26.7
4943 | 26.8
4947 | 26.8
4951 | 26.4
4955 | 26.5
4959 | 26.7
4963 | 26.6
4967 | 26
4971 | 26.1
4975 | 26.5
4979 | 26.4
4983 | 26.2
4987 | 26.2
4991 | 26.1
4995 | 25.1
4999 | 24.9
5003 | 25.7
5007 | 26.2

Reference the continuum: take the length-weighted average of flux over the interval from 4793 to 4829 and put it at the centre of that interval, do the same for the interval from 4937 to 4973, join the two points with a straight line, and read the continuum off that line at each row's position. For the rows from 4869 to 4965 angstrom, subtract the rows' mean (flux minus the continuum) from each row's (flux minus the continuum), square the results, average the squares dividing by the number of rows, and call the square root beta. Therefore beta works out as 0.8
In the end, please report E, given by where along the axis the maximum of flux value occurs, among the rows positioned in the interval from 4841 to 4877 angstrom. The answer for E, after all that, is 4843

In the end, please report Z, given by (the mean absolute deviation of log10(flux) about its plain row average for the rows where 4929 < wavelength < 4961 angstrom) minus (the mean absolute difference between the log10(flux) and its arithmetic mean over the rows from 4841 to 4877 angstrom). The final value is -0.037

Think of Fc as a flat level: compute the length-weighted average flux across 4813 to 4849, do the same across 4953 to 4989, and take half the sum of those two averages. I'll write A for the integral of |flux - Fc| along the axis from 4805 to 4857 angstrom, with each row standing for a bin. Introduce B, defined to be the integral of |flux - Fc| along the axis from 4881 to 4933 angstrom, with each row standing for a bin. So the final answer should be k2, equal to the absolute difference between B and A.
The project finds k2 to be 2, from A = 25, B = 27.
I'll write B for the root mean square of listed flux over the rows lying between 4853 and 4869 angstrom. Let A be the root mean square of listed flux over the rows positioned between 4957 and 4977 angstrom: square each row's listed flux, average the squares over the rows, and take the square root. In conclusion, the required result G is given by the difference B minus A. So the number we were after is -3.6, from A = 26.4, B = 22.8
